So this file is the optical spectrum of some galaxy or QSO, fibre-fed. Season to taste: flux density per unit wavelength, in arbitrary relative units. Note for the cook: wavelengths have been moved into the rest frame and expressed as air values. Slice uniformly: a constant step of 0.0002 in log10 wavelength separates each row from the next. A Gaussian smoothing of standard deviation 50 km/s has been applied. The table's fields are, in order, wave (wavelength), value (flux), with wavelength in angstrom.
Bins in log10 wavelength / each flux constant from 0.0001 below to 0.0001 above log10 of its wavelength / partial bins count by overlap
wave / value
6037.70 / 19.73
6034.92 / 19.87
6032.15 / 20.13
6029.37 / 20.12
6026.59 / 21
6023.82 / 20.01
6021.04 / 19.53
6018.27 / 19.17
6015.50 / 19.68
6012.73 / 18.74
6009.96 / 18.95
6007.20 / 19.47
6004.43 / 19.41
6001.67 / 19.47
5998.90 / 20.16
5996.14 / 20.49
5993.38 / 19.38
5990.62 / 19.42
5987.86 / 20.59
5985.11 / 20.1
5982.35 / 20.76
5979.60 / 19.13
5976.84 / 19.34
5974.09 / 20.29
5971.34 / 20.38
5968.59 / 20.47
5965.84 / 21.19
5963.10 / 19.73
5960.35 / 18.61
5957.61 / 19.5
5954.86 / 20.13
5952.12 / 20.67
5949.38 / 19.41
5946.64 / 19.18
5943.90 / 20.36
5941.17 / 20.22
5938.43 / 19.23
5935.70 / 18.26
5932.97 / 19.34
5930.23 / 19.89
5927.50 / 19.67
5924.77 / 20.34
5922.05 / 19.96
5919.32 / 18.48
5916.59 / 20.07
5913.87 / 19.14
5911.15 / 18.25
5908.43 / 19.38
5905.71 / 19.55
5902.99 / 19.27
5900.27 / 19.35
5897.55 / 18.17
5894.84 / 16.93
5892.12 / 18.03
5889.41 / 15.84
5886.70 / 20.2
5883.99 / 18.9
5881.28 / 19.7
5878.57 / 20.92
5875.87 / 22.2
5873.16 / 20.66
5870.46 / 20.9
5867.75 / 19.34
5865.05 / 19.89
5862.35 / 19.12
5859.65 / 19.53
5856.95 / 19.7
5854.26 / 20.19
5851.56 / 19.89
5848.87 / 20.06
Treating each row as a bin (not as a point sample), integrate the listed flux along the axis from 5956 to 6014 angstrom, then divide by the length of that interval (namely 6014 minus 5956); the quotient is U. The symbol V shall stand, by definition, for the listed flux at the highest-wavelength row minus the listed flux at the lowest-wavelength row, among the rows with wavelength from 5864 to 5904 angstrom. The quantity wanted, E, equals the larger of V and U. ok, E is 19.8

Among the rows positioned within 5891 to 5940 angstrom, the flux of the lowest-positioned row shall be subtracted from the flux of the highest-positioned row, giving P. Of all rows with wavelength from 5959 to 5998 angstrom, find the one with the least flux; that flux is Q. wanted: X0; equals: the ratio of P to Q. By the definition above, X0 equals 0.064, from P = 1.20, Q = 18.61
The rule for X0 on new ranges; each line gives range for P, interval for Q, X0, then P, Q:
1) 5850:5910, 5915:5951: -0.028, -0.51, 18.26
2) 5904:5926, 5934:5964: 0.043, 0.79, 18.26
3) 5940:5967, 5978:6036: 0.052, 0.97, 18.74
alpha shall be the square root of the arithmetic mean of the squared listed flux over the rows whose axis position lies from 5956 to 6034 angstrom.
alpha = 19.84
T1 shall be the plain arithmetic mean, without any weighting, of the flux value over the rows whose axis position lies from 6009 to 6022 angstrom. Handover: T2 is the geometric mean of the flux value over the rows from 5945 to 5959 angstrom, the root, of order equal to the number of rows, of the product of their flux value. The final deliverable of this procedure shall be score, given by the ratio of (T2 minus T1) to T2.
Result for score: 0.03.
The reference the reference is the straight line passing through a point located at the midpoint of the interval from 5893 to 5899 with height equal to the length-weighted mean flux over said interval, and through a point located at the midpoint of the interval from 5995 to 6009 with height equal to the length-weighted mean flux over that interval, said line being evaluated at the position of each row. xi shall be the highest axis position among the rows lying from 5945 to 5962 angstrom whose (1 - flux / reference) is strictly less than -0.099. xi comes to 5952.12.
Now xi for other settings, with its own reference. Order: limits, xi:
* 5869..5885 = 5881.28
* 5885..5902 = 5886.70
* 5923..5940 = 5924.77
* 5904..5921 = 5916.59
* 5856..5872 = 5870.46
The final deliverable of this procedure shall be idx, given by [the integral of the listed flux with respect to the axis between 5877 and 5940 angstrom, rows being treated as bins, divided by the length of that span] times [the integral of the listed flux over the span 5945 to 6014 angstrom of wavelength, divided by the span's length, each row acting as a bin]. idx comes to 378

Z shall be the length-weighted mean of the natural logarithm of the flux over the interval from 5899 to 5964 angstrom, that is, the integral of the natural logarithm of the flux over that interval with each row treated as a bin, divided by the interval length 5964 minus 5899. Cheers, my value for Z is 2.97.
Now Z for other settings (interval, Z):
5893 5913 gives 2.93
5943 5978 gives 2.99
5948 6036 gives 2.99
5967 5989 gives 3.00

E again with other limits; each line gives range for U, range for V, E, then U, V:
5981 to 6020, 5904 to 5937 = 19.7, 19.7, -1.3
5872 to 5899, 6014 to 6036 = 19.1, 19.1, 0.2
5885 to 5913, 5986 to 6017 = 18.5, 18.5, -0.9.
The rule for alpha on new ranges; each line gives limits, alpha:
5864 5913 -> 19.36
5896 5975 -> 19.62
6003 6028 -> 19.56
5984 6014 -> 19.66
